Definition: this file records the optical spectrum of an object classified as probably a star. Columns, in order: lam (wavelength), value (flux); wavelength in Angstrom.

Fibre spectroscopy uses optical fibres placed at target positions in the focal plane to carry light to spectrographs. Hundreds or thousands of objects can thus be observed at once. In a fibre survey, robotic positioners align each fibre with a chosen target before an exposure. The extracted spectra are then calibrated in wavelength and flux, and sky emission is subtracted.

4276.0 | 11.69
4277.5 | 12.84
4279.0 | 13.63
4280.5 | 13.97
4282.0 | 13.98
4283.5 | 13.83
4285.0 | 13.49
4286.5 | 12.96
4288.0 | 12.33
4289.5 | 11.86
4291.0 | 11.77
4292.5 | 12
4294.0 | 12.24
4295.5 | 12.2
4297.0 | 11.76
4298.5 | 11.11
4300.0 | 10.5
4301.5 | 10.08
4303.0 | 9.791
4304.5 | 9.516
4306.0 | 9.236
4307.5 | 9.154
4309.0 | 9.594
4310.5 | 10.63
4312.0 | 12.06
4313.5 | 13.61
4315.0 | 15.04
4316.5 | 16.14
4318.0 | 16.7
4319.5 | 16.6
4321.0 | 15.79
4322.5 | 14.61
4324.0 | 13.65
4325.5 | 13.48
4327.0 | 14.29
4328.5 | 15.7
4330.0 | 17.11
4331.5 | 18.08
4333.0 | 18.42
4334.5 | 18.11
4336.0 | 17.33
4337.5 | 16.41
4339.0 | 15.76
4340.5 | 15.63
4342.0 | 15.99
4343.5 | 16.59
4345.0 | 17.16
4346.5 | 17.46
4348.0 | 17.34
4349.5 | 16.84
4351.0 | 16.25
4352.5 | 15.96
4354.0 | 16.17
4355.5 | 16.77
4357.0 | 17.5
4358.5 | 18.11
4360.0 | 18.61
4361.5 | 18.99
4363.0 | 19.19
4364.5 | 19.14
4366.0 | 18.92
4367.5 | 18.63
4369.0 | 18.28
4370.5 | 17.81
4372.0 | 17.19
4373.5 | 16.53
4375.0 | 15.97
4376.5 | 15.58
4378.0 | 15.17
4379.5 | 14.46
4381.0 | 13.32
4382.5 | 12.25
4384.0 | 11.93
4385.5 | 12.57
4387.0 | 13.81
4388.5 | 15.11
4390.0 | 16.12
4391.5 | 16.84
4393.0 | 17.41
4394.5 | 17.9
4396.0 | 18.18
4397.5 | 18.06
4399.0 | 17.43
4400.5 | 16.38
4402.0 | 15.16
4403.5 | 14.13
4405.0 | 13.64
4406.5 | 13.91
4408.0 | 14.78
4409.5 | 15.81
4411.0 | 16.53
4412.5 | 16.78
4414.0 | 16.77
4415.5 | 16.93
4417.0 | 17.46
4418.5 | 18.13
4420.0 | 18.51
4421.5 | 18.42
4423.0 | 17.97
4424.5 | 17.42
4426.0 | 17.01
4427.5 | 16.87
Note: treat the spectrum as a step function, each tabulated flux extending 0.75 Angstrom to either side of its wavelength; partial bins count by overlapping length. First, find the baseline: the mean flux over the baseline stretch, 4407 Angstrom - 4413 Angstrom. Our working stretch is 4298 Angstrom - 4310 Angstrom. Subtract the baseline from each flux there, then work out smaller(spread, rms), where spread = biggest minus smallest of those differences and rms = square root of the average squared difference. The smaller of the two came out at 2.0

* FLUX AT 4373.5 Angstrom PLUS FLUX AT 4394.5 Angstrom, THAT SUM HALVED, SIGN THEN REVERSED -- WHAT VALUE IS -17.2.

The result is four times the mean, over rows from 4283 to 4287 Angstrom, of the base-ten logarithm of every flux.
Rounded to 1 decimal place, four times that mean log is 4.5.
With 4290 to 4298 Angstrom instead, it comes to 4.3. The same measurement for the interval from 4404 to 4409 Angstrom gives 4.6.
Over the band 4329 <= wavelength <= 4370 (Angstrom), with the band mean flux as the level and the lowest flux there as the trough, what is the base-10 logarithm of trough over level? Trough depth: -0.047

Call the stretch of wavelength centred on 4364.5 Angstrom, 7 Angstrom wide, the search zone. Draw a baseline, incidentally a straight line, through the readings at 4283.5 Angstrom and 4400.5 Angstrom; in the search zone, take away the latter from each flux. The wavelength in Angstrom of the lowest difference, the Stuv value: 4367.5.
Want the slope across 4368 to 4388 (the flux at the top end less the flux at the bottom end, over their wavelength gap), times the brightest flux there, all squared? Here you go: 21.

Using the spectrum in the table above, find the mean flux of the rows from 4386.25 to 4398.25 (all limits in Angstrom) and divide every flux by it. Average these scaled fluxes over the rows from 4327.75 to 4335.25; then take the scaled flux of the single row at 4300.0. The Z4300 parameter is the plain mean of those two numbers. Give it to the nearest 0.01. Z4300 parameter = 0.84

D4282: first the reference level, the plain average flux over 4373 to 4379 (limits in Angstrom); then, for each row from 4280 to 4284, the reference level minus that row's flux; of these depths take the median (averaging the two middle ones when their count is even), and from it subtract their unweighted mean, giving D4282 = -0.04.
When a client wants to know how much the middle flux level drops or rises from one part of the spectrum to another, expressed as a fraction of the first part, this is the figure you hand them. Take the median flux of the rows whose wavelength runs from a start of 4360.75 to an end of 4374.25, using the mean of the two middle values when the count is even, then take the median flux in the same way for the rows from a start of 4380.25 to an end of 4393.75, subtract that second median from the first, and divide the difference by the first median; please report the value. 0.3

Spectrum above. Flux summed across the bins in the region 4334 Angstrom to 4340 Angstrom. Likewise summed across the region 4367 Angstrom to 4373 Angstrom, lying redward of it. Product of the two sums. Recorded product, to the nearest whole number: 4862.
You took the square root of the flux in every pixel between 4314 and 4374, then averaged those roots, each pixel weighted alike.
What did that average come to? 4.10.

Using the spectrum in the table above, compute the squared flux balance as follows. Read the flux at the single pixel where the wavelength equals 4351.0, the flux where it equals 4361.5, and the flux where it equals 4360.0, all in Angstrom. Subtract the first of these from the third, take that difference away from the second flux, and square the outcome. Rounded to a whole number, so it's 277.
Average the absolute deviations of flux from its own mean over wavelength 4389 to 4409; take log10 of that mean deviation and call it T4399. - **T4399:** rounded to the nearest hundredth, 0.15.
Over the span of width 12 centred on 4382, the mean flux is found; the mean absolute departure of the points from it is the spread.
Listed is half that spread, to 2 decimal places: 0.56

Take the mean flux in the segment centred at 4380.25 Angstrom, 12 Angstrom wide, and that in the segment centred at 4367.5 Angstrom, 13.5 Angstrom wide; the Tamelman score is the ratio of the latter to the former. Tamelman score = 1.32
